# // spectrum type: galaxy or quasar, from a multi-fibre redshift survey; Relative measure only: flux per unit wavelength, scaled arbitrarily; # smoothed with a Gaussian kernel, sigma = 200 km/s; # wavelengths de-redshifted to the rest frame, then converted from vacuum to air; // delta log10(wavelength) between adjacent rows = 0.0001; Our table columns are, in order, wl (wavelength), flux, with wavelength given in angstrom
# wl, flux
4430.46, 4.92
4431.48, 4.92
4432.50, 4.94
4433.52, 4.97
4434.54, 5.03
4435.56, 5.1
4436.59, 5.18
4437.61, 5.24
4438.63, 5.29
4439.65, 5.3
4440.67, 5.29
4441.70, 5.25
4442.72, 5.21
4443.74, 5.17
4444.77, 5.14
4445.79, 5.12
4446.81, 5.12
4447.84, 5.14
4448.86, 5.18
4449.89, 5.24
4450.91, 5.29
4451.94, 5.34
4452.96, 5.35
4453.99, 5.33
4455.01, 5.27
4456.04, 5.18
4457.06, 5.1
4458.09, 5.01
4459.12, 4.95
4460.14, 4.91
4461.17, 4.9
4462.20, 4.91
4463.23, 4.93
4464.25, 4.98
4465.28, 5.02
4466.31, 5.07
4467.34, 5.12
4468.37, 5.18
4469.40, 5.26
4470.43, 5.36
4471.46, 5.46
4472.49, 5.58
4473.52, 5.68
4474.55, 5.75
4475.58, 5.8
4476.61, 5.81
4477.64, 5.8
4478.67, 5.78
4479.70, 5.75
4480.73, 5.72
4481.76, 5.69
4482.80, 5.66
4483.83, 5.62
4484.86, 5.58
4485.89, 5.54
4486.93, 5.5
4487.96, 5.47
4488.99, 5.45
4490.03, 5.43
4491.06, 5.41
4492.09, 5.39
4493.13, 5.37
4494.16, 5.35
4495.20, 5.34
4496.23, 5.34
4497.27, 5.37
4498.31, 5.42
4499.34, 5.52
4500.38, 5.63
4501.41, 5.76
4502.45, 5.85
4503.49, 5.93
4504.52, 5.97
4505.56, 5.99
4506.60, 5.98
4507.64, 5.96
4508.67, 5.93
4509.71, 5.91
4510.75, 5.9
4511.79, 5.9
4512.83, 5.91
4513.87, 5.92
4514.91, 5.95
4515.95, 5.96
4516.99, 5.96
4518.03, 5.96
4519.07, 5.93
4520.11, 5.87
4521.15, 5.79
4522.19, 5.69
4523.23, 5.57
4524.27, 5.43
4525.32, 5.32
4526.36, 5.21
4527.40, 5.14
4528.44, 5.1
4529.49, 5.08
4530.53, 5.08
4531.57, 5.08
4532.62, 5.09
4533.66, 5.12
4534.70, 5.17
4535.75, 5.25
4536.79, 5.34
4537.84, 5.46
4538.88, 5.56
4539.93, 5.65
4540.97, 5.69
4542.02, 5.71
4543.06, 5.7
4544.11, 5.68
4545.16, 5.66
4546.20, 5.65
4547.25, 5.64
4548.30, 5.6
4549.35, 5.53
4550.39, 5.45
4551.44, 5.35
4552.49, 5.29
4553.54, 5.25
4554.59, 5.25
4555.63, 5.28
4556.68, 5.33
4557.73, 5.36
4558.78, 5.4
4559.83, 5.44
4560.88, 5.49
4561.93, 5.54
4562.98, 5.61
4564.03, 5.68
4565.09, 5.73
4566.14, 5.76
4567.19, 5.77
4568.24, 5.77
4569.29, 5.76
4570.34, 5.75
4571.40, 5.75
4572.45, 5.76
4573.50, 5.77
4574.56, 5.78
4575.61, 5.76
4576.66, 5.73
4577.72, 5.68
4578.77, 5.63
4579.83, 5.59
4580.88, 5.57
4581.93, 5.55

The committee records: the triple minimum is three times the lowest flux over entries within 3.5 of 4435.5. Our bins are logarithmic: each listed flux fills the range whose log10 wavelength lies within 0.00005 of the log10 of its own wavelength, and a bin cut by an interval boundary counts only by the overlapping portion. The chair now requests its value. 14.8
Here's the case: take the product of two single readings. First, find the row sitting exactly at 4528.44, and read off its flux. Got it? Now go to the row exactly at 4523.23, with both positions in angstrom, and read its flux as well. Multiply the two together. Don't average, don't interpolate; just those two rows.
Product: 28.4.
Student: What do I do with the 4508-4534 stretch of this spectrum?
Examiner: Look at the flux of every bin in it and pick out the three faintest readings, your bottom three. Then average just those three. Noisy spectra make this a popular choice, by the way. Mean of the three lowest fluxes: 5.08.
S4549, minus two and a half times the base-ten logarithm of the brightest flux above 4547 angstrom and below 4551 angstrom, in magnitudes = -1.88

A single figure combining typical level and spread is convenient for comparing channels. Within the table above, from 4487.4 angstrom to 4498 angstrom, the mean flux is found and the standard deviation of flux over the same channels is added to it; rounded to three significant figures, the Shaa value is 5.44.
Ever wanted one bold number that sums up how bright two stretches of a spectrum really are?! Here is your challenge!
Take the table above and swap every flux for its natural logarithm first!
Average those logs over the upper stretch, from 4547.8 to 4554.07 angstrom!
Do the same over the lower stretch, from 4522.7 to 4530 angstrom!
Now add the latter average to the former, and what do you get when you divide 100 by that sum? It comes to 29.9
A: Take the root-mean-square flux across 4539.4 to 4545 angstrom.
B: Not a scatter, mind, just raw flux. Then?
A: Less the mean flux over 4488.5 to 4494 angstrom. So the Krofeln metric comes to 0.3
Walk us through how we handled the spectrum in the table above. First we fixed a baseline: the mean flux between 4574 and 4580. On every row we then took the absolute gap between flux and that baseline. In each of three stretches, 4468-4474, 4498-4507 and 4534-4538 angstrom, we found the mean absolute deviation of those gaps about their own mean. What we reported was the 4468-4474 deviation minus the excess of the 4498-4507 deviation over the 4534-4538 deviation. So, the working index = 0.17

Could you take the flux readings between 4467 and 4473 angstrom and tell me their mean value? 5.33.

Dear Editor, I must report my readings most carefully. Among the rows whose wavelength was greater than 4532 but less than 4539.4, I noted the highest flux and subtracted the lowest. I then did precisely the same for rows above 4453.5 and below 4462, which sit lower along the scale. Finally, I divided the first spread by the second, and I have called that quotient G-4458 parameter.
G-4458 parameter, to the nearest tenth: 1.1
